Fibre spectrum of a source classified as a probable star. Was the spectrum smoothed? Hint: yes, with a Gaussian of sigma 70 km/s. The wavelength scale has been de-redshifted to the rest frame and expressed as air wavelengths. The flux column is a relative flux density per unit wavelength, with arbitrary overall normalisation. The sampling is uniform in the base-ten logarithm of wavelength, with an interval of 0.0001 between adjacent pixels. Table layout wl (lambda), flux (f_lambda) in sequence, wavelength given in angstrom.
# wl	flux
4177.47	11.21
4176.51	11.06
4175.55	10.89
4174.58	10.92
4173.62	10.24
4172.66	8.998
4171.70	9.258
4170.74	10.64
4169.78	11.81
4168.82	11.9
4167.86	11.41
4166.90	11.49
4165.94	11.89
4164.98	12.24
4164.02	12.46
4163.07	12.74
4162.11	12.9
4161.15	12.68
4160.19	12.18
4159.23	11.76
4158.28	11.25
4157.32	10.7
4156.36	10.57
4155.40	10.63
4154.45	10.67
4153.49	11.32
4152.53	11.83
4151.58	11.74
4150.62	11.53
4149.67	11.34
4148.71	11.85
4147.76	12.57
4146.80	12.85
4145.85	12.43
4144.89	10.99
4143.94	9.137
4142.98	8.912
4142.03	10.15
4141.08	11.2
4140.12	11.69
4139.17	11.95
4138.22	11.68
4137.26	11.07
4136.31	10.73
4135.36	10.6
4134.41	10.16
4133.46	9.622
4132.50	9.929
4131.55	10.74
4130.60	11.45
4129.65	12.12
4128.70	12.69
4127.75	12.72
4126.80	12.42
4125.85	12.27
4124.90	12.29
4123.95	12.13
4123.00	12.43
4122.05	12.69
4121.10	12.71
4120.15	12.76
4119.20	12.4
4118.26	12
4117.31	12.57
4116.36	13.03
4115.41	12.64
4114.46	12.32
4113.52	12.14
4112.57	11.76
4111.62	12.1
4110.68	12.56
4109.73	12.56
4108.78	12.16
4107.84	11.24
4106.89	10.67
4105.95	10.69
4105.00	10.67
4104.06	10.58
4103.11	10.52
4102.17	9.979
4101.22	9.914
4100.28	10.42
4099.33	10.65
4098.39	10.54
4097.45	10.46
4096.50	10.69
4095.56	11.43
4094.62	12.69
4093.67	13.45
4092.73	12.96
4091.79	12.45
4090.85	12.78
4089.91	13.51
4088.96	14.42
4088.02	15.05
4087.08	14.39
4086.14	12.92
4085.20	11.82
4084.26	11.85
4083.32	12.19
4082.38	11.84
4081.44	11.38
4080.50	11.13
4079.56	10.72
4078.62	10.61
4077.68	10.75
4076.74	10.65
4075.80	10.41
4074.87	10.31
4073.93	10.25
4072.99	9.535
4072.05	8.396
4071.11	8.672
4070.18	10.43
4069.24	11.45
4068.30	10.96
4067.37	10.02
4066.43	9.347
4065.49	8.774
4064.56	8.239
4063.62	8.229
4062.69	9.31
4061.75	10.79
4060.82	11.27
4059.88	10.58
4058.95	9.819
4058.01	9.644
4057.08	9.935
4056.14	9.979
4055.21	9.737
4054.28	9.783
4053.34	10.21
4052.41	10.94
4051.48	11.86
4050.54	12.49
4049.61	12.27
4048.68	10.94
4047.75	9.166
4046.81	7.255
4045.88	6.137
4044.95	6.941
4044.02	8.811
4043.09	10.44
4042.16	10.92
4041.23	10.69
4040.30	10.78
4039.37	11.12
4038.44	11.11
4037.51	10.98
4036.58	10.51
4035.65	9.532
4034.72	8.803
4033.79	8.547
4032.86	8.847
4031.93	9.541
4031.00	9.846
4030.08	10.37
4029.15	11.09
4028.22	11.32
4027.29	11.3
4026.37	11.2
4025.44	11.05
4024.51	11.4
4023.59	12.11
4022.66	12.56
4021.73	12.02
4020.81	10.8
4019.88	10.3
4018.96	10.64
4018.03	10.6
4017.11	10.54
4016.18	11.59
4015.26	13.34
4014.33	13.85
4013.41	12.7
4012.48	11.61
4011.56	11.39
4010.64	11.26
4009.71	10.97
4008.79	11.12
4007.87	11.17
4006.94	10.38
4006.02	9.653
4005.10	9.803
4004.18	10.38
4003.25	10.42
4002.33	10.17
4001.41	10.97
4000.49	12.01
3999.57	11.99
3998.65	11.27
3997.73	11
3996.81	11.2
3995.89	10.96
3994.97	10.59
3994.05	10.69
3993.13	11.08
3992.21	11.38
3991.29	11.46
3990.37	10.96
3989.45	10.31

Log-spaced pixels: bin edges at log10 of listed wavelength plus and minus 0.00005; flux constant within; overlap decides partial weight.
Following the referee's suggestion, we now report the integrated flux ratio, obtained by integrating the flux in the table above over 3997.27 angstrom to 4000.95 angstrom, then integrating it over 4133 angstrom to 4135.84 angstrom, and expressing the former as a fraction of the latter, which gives 1.5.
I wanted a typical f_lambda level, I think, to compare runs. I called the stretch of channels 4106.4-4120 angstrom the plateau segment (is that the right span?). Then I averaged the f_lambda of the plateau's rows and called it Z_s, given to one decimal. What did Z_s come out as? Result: 12.2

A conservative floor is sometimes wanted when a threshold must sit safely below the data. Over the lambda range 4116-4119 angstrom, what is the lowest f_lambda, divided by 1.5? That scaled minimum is 8.0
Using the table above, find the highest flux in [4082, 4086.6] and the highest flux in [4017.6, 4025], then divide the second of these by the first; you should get 0.97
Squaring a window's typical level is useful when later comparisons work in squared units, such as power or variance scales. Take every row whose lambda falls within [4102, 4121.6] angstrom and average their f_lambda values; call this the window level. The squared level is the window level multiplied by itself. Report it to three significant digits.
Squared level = 140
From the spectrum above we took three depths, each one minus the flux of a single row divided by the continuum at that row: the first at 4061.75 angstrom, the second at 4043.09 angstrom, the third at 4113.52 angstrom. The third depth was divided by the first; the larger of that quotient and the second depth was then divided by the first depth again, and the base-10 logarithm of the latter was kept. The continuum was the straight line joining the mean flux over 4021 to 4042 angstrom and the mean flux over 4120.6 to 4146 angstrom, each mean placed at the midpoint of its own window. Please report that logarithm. 0.6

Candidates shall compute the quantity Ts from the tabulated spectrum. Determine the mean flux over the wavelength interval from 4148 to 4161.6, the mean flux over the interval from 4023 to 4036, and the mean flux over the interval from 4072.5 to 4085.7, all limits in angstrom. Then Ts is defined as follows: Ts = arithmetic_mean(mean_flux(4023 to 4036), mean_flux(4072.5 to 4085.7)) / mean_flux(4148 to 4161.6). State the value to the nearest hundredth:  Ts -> 0.93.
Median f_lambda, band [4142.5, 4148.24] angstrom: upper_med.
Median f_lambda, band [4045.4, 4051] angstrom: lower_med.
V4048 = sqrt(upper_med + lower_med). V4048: 4.67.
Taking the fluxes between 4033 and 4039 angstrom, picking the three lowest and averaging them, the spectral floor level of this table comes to 9.0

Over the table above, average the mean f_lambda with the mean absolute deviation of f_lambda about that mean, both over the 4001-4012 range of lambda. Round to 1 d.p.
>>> 5.6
